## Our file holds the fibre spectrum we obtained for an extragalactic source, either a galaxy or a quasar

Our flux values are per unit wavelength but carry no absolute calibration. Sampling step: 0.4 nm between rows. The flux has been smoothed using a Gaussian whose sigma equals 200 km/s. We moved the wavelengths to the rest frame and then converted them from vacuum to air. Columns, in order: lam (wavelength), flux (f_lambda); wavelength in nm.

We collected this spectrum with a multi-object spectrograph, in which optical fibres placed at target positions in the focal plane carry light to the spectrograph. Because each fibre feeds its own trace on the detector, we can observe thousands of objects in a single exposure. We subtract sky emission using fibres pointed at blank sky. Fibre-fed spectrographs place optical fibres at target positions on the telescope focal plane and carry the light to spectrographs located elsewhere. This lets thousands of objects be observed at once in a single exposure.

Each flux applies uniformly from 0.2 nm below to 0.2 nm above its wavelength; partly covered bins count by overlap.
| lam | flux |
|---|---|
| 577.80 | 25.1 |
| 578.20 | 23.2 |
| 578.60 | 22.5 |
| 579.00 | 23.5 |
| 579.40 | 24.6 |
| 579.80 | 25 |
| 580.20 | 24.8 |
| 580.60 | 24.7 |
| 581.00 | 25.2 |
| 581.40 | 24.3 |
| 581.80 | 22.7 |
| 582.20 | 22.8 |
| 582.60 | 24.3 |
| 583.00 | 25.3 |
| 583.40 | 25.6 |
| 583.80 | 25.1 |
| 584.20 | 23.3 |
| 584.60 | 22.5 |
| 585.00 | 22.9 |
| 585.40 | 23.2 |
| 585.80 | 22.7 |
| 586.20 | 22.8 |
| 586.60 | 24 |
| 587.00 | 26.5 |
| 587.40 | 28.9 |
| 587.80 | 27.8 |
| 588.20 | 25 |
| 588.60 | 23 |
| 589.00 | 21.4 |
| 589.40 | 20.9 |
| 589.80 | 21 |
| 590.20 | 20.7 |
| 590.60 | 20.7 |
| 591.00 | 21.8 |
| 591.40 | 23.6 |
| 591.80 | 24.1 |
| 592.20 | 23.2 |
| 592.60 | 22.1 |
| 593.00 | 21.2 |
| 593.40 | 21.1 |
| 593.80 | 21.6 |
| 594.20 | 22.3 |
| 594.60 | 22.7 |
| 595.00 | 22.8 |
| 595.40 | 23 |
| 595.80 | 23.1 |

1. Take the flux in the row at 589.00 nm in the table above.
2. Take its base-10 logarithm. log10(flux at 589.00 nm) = 1.33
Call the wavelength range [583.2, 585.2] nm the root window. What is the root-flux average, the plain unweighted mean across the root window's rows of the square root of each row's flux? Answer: 4.89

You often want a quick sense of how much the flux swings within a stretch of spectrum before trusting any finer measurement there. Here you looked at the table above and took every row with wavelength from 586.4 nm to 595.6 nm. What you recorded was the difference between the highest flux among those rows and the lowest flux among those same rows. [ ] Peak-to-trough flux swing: 8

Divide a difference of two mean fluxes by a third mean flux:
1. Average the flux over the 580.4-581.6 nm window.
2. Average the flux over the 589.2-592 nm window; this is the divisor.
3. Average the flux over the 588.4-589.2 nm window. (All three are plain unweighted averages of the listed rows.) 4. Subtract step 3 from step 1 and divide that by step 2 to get 0.12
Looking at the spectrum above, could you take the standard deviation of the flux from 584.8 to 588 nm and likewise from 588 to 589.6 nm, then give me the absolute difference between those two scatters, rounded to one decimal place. 0.7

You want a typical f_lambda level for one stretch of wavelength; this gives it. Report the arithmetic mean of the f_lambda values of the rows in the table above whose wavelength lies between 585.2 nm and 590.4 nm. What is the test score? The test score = 23.7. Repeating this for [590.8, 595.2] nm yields 22.4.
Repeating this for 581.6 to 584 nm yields 24.3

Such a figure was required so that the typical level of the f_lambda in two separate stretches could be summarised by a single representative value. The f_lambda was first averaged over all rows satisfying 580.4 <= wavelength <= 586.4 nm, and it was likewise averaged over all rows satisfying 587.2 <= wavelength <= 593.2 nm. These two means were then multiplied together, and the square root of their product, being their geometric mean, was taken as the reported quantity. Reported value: 23.4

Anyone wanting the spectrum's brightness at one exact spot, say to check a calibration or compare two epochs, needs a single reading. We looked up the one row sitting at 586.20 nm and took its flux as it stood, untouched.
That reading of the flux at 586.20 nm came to 22.8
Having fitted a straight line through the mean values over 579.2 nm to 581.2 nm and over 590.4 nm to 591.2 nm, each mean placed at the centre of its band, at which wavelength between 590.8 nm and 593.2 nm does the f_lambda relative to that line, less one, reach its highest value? 591.80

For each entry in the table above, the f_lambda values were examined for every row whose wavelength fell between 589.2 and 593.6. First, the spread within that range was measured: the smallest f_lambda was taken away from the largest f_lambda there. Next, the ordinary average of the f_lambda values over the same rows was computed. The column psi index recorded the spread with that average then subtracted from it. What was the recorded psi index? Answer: -18.5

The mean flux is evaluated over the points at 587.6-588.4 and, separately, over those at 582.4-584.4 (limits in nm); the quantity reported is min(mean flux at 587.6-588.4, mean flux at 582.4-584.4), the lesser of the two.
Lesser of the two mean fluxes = 24.7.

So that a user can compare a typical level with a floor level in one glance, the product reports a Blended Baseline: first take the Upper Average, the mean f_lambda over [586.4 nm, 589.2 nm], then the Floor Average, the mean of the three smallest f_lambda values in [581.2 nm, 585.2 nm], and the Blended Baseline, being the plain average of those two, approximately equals 23.9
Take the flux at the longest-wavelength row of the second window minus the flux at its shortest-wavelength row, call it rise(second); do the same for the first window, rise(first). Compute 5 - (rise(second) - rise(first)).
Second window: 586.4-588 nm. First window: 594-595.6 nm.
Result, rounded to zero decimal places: 2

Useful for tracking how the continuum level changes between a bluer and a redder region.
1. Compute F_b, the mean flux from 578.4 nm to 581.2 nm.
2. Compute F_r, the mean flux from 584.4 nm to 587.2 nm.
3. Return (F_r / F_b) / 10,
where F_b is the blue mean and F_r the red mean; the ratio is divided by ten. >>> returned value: 0.097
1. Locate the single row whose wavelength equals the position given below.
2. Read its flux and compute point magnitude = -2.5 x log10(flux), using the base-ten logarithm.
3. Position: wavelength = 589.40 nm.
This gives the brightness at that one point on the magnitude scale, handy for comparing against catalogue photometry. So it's -3.30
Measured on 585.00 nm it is -3.40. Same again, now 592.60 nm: -3.36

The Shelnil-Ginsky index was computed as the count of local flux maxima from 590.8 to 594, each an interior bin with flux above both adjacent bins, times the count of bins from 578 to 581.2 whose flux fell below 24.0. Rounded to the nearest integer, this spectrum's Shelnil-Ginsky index 3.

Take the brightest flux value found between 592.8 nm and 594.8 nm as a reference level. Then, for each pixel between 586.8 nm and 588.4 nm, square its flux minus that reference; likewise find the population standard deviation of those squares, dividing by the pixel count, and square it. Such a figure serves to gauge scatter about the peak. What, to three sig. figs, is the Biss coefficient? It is 155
